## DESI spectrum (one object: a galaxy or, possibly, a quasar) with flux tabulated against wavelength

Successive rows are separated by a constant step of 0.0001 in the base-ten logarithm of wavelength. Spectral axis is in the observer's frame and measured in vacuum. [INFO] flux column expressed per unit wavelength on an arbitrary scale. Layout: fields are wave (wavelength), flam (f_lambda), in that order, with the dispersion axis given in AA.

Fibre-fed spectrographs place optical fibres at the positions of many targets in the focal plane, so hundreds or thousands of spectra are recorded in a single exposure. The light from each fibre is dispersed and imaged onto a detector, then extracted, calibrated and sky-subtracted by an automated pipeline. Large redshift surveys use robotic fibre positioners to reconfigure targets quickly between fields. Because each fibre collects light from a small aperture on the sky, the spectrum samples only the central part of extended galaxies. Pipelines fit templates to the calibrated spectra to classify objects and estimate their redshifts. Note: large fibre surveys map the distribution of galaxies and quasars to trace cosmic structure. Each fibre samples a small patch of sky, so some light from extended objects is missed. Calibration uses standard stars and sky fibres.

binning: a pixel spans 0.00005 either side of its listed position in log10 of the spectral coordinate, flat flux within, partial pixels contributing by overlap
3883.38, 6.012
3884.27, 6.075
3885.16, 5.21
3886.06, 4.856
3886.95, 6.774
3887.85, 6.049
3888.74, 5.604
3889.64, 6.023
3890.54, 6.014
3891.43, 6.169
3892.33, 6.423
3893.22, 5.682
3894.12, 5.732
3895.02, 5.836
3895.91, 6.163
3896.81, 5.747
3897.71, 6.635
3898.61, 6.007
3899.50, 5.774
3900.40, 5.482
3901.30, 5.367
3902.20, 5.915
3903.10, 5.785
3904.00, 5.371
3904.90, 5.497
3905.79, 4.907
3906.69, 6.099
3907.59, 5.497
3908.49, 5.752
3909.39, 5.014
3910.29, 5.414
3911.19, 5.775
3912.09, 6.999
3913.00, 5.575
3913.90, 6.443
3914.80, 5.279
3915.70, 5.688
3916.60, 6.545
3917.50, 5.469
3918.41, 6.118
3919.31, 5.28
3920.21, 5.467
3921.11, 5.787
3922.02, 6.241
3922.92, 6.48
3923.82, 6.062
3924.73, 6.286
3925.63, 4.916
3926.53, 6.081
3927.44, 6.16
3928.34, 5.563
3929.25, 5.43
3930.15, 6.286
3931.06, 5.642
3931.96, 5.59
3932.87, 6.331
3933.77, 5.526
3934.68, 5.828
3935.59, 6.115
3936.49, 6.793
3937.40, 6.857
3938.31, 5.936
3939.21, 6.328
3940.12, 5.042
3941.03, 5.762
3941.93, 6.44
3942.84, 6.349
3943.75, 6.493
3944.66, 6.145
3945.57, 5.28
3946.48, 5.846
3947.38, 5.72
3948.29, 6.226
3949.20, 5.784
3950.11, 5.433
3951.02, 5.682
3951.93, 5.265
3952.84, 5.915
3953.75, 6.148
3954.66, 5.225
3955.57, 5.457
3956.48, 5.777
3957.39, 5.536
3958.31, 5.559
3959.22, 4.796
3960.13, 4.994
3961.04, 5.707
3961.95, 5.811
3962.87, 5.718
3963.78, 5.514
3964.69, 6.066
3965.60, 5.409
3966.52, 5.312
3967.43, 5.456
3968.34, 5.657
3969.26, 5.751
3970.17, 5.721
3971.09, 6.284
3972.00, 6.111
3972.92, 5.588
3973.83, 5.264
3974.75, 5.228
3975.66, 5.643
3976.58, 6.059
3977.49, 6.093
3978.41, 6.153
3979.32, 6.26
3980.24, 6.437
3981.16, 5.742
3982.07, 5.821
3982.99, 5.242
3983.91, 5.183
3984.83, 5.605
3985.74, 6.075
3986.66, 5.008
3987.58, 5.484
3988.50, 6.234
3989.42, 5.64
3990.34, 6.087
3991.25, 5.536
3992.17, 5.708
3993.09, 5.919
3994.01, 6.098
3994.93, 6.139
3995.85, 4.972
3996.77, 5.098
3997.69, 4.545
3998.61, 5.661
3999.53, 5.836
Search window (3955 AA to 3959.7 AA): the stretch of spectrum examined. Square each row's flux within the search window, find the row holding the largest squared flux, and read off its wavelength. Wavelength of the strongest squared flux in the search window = 3956.48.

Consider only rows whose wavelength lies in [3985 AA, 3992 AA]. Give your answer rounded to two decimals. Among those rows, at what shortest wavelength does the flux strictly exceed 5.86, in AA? 3985.74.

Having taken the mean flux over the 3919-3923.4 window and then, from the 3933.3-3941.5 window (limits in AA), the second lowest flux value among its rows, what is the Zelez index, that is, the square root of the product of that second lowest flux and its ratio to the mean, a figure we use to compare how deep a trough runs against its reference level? 2.28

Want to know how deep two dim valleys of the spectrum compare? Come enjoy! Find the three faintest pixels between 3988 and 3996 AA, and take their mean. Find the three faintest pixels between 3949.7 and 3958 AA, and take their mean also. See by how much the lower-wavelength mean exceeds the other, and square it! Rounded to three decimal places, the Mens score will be 0.006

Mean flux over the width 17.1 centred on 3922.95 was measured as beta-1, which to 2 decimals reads 5.83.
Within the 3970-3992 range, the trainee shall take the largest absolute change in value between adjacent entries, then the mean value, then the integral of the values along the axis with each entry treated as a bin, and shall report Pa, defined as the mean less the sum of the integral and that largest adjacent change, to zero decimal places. -122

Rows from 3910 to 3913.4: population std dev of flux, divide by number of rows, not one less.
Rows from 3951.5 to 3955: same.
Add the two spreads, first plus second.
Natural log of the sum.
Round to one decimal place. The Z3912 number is 0.0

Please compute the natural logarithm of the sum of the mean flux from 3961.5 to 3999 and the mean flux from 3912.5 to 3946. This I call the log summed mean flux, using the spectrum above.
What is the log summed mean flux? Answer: 2.45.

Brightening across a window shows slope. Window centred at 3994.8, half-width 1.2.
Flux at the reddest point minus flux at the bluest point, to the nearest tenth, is -1.1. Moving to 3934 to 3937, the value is 1.0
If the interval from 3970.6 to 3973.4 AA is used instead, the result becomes -0.7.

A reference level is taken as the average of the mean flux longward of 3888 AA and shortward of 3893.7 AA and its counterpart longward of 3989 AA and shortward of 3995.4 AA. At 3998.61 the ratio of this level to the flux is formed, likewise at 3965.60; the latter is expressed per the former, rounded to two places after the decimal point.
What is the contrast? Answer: 1.05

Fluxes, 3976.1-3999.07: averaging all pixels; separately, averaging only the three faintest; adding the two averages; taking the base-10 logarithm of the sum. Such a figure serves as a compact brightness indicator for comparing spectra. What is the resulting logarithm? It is 1.02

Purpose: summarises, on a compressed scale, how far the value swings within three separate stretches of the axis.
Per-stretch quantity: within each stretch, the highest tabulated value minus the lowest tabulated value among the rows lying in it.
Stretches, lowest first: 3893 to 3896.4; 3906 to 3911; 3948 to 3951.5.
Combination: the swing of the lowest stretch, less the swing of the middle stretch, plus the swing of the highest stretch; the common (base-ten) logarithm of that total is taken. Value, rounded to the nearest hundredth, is -0.72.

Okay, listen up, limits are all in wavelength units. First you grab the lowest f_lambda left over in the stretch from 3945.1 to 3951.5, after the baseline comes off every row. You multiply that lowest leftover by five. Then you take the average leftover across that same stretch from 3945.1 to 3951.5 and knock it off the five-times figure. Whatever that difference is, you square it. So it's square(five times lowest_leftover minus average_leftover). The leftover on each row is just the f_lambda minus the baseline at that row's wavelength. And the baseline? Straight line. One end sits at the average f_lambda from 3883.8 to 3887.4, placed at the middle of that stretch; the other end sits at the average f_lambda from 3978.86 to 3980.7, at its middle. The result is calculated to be 14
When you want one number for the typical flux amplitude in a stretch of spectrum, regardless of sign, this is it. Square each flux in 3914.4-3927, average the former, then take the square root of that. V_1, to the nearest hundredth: 5.86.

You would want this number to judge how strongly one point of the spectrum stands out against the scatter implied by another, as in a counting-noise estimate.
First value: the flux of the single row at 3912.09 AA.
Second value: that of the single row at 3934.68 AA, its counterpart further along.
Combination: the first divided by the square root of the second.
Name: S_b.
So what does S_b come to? 2.90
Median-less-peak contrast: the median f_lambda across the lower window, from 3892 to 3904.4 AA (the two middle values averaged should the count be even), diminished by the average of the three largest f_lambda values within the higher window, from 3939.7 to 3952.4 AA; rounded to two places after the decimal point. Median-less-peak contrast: -0.65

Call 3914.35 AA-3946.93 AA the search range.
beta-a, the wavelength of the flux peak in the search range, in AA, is 3937.40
